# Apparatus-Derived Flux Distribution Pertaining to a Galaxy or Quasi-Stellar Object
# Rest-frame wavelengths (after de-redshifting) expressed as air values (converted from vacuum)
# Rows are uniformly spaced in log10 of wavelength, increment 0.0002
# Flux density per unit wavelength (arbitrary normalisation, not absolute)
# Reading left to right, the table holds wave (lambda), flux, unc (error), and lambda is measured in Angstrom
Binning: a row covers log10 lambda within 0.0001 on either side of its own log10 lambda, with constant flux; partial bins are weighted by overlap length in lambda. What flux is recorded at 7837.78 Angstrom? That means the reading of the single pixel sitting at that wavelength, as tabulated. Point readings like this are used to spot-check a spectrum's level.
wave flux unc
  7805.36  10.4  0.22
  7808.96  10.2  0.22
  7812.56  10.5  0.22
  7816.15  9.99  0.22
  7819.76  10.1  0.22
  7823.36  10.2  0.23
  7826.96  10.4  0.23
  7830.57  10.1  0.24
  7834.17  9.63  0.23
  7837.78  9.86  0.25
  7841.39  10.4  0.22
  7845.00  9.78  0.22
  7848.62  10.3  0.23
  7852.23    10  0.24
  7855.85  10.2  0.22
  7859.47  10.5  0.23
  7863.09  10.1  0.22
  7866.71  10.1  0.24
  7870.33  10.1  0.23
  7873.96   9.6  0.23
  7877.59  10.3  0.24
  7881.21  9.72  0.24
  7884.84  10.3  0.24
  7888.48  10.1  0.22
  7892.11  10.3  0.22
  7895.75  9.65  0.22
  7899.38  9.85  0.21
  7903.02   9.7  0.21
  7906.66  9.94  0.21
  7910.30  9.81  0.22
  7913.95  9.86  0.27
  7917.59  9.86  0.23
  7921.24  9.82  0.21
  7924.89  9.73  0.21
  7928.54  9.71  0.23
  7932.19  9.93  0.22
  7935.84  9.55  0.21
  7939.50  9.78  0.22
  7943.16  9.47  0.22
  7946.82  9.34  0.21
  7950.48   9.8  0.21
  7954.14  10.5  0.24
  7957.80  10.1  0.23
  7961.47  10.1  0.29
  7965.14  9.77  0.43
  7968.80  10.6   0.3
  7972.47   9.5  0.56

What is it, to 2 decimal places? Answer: 9.86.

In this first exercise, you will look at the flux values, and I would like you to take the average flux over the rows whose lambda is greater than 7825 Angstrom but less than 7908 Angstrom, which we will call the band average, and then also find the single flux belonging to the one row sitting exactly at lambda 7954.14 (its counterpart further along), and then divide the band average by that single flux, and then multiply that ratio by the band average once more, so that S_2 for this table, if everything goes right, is 9.6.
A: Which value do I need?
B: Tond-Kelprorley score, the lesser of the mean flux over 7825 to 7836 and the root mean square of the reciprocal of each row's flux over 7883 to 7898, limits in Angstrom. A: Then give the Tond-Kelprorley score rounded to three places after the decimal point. 0.099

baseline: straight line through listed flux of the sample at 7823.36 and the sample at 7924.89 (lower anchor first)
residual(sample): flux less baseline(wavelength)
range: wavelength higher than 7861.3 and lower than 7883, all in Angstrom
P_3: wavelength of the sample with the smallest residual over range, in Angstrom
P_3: 7873.96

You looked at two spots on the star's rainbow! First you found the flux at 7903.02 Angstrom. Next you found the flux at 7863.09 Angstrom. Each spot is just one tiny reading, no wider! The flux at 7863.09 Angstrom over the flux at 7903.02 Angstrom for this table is 1.04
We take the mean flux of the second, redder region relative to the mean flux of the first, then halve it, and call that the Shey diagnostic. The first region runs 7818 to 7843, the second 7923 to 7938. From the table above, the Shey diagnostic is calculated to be 0.4818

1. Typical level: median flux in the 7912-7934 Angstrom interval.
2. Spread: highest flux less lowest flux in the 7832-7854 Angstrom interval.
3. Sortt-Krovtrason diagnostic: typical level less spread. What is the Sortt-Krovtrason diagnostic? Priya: 9.07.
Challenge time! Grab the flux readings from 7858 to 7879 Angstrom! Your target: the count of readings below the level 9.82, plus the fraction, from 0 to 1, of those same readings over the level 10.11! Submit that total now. 1.3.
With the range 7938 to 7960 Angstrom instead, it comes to 4.2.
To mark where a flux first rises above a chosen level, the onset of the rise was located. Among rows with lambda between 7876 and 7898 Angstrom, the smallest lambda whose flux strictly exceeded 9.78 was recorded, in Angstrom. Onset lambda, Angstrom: 7877.59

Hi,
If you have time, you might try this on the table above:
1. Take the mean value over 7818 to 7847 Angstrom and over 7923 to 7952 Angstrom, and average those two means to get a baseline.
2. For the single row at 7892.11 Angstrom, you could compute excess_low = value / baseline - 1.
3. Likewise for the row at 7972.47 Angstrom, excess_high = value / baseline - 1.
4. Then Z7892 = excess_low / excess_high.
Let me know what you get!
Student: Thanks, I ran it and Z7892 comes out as -1.2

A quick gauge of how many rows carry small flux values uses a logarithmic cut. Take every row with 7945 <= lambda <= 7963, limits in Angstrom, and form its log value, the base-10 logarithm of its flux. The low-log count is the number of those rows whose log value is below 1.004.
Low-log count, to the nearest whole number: 2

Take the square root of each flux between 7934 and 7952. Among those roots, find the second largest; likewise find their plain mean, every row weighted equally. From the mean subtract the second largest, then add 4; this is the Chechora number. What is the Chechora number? 3.97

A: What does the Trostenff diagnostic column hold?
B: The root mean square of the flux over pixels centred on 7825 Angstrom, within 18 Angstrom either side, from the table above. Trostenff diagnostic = 10.1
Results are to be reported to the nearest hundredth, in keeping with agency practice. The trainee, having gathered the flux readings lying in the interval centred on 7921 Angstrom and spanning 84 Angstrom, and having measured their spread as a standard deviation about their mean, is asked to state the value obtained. 0.27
